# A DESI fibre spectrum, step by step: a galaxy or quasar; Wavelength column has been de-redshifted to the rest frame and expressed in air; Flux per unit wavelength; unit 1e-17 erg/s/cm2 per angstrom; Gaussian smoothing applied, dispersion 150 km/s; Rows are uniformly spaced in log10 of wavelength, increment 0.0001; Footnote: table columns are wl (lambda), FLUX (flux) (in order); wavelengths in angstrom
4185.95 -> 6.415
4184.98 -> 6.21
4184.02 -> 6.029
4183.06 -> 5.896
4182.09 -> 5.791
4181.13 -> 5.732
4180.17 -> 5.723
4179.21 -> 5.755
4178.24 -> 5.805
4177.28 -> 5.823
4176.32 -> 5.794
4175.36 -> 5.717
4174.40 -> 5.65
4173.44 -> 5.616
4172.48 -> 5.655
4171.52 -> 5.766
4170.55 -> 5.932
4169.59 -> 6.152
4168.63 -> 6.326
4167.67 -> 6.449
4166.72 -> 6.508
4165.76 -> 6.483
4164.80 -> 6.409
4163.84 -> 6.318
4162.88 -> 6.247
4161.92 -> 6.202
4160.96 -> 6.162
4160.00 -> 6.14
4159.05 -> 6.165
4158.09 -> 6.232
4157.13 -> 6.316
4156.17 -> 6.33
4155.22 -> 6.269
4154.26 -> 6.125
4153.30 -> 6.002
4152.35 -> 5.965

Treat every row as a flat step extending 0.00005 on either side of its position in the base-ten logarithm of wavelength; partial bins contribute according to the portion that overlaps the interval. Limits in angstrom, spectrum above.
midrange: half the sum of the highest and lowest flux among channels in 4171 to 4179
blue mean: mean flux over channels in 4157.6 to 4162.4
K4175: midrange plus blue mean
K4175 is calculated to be 11.9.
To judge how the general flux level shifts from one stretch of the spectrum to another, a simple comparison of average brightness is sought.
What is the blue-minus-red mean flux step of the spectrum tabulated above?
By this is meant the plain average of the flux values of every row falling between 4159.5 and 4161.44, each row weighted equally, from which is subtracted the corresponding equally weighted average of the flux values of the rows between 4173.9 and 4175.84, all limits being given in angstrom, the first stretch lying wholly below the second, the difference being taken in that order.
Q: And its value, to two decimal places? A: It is 0.47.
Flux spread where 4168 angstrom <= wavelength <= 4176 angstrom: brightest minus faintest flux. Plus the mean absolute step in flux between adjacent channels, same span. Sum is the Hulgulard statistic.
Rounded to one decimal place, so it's 0.8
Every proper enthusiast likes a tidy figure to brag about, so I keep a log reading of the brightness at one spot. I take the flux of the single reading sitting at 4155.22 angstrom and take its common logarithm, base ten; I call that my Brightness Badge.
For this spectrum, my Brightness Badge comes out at 0.797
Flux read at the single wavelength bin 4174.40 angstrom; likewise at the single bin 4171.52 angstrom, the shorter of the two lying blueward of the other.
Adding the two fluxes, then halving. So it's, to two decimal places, 5.71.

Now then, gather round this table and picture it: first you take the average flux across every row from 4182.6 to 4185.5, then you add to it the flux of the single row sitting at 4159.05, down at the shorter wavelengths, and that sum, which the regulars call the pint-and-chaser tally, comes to 12.2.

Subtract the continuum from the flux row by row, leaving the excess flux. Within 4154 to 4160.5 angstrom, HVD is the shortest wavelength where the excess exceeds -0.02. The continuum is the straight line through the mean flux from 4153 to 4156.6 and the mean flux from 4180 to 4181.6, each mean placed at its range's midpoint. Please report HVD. 4155.22 angstrom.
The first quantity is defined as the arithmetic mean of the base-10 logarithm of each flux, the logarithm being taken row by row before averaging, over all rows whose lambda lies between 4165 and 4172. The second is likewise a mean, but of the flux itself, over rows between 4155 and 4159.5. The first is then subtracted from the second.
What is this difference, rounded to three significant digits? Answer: 5.47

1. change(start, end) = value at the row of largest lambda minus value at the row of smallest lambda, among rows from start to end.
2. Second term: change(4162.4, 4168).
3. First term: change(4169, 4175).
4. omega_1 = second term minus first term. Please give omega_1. 0.70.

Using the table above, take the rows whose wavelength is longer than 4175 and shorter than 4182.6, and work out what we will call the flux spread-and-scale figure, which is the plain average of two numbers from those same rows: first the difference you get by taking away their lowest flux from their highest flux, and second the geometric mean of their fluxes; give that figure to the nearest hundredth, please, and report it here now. 2.94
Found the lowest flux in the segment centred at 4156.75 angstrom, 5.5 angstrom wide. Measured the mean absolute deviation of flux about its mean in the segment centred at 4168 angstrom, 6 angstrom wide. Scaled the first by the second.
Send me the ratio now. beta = 34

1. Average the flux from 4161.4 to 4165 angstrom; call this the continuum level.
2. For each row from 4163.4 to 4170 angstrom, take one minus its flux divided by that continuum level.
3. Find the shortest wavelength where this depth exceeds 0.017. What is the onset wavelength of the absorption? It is 4169.59 angstrom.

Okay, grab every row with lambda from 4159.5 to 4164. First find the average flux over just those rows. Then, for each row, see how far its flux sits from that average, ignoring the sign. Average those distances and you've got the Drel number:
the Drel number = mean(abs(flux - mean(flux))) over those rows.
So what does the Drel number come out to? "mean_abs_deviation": 0.05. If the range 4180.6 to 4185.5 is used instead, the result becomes 0.15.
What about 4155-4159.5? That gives 0.05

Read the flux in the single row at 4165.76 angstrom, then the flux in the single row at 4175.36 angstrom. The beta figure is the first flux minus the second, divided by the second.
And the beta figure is 0.13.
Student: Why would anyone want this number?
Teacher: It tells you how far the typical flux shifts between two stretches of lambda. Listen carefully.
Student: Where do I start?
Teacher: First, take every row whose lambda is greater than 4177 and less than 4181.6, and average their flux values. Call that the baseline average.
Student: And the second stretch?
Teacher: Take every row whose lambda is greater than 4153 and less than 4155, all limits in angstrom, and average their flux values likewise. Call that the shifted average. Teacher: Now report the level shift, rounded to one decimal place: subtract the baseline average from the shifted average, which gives 0.3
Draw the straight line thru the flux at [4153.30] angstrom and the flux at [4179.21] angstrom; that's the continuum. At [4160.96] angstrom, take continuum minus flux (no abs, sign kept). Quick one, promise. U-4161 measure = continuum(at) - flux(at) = -0.23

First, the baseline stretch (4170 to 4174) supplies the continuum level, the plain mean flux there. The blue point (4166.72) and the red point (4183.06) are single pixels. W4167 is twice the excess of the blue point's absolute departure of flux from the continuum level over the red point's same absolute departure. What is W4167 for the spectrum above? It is 1.2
